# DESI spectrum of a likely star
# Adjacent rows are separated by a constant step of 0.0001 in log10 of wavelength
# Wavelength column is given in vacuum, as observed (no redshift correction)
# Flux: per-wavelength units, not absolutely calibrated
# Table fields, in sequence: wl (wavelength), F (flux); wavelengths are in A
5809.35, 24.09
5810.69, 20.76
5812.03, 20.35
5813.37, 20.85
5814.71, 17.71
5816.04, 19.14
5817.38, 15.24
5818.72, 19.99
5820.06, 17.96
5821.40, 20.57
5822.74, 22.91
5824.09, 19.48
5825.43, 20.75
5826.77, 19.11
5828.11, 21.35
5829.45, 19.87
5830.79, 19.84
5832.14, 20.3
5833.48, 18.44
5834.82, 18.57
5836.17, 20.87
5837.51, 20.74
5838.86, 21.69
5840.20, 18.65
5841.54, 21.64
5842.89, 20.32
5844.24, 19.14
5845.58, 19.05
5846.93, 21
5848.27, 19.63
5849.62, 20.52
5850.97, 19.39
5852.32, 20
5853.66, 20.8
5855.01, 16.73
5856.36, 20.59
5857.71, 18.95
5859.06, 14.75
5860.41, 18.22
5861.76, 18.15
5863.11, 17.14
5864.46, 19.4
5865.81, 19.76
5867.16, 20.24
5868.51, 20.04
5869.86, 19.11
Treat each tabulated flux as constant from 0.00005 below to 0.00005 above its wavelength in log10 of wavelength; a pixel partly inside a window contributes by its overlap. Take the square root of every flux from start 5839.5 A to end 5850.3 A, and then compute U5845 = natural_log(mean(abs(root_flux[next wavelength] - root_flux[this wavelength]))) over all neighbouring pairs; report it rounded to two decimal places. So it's -1.86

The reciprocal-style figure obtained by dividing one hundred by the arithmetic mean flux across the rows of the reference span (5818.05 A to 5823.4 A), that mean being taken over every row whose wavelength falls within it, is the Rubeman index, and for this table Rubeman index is 4.91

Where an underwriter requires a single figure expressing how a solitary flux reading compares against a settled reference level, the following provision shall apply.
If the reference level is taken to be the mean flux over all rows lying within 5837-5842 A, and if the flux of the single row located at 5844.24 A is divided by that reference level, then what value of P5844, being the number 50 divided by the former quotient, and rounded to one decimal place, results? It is 54.0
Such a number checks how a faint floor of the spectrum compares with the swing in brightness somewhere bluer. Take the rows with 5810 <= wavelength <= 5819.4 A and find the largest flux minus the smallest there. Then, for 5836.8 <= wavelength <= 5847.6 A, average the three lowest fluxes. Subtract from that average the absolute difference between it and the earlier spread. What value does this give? 5.6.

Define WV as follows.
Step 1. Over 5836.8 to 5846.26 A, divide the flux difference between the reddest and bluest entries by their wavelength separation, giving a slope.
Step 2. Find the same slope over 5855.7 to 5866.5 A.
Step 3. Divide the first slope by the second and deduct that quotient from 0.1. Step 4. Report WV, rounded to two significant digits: -2.3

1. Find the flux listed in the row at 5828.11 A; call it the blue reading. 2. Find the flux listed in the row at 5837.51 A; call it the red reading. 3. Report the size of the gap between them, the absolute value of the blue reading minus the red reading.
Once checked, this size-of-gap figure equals 0.6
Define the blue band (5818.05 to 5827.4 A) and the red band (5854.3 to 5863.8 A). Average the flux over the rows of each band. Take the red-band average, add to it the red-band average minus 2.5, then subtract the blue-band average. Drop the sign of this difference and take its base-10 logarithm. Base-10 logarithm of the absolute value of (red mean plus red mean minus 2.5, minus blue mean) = 1.11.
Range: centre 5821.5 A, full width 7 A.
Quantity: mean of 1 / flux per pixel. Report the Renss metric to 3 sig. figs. 0.0499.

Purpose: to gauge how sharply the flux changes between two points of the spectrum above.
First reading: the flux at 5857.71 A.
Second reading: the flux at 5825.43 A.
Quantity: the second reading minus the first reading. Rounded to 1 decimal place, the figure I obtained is 1.8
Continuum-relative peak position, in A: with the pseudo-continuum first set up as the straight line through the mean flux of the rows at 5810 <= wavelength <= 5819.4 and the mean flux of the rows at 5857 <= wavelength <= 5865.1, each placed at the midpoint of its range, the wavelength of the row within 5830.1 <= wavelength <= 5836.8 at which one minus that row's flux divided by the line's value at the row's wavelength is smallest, 5836.17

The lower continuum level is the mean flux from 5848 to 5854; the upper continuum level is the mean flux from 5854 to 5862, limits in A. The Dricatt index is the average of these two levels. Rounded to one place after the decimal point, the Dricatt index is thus 19.0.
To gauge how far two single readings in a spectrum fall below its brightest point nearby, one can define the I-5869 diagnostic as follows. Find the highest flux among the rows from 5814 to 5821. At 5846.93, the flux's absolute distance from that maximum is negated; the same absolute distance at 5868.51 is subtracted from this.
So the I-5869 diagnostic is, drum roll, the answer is -1.1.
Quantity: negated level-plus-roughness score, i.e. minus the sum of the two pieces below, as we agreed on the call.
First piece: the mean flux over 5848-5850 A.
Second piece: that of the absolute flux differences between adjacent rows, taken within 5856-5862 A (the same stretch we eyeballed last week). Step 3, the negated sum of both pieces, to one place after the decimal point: -22.4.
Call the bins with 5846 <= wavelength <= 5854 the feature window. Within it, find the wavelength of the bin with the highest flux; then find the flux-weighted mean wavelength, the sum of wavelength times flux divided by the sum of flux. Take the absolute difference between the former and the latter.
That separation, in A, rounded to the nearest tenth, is 3.4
